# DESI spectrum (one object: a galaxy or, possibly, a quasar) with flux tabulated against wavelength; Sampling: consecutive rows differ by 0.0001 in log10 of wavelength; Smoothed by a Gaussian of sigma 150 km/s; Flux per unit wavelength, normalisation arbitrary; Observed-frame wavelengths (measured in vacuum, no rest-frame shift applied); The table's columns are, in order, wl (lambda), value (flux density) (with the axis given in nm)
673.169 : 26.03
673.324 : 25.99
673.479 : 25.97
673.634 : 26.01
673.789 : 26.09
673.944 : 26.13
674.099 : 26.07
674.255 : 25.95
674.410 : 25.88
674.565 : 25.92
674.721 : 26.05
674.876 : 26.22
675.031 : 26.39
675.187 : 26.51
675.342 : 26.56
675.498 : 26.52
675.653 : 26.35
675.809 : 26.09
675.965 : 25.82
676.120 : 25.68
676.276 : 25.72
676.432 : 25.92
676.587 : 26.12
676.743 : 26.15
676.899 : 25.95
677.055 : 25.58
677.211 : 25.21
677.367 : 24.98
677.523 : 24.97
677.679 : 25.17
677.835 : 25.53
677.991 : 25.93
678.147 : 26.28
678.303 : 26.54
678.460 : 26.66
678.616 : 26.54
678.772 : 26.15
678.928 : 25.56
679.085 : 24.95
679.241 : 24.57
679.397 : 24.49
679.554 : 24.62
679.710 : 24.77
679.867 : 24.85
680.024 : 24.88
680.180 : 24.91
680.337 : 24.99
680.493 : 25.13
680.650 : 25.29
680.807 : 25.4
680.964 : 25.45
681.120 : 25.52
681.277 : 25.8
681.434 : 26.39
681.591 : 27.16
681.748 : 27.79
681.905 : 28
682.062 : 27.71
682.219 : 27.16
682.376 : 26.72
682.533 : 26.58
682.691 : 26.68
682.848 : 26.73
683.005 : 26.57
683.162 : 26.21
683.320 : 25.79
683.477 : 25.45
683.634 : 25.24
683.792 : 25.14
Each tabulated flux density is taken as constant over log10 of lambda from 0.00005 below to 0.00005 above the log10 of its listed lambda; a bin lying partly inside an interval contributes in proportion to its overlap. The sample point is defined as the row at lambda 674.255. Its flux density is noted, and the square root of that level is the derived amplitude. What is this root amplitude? 5.09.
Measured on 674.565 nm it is 5.09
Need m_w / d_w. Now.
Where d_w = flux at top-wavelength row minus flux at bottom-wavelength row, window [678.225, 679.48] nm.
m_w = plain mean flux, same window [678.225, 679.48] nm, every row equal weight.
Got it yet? -13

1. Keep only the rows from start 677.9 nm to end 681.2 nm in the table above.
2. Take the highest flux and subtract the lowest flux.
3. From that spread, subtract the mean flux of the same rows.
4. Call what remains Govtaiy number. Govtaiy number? -23.2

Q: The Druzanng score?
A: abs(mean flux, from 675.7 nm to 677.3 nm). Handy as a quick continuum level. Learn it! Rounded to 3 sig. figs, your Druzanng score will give 25.8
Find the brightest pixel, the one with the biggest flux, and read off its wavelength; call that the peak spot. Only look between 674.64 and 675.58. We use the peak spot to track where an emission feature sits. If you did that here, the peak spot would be 675.342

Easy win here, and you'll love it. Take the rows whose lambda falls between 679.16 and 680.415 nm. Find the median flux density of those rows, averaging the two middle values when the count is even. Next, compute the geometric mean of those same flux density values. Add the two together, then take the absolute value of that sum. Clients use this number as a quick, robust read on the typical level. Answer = 49.6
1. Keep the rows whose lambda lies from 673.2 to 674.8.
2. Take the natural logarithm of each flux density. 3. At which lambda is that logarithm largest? 673.944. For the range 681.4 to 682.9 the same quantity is 681.905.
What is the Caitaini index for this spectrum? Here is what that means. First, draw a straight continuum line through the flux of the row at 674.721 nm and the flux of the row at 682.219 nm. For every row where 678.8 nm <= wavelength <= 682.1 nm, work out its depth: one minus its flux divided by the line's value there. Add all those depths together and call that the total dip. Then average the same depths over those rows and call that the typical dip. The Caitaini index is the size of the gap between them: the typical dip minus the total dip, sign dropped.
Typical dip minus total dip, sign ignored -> 0.95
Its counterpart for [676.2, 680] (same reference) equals 0.86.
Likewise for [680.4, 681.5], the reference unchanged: 0.31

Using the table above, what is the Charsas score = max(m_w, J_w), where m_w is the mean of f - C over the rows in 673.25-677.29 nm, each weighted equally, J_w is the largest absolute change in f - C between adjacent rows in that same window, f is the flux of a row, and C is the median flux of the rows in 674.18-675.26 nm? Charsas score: 0.37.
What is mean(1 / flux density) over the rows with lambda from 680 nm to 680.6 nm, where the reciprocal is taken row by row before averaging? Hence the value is 0.0400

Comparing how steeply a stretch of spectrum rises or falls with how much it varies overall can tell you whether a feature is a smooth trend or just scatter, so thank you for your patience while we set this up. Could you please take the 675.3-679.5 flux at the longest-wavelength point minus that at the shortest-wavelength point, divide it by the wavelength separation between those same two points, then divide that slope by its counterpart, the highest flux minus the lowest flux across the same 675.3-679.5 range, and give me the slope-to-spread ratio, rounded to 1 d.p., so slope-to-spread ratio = -0.2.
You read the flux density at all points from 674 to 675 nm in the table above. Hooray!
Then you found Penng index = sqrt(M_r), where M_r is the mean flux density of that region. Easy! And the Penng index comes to 5.10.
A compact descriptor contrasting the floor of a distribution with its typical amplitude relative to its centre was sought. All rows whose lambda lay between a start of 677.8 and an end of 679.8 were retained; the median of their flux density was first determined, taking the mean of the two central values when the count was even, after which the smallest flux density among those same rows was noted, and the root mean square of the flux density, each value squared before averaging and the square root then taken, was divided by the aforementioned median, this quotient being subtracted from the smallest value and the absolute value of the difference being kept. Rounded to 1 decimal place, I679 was 23.5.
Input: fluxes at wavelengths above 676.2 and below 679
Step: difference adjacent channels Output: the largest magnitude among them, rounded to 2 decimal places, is 0.59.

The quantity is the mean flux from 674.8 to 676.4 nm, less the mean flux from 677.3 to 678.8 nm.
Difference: 0.3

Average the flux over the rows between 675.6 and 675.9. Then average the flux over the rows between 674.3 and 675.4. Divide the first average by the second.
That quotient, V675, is 1.00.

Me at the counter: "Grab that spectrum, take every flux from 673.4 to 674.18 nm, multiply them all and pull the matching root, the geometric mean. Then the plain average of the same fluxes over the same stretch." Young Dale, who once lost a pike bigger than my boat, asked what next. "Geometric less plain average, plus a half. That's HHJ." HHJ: 0.50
